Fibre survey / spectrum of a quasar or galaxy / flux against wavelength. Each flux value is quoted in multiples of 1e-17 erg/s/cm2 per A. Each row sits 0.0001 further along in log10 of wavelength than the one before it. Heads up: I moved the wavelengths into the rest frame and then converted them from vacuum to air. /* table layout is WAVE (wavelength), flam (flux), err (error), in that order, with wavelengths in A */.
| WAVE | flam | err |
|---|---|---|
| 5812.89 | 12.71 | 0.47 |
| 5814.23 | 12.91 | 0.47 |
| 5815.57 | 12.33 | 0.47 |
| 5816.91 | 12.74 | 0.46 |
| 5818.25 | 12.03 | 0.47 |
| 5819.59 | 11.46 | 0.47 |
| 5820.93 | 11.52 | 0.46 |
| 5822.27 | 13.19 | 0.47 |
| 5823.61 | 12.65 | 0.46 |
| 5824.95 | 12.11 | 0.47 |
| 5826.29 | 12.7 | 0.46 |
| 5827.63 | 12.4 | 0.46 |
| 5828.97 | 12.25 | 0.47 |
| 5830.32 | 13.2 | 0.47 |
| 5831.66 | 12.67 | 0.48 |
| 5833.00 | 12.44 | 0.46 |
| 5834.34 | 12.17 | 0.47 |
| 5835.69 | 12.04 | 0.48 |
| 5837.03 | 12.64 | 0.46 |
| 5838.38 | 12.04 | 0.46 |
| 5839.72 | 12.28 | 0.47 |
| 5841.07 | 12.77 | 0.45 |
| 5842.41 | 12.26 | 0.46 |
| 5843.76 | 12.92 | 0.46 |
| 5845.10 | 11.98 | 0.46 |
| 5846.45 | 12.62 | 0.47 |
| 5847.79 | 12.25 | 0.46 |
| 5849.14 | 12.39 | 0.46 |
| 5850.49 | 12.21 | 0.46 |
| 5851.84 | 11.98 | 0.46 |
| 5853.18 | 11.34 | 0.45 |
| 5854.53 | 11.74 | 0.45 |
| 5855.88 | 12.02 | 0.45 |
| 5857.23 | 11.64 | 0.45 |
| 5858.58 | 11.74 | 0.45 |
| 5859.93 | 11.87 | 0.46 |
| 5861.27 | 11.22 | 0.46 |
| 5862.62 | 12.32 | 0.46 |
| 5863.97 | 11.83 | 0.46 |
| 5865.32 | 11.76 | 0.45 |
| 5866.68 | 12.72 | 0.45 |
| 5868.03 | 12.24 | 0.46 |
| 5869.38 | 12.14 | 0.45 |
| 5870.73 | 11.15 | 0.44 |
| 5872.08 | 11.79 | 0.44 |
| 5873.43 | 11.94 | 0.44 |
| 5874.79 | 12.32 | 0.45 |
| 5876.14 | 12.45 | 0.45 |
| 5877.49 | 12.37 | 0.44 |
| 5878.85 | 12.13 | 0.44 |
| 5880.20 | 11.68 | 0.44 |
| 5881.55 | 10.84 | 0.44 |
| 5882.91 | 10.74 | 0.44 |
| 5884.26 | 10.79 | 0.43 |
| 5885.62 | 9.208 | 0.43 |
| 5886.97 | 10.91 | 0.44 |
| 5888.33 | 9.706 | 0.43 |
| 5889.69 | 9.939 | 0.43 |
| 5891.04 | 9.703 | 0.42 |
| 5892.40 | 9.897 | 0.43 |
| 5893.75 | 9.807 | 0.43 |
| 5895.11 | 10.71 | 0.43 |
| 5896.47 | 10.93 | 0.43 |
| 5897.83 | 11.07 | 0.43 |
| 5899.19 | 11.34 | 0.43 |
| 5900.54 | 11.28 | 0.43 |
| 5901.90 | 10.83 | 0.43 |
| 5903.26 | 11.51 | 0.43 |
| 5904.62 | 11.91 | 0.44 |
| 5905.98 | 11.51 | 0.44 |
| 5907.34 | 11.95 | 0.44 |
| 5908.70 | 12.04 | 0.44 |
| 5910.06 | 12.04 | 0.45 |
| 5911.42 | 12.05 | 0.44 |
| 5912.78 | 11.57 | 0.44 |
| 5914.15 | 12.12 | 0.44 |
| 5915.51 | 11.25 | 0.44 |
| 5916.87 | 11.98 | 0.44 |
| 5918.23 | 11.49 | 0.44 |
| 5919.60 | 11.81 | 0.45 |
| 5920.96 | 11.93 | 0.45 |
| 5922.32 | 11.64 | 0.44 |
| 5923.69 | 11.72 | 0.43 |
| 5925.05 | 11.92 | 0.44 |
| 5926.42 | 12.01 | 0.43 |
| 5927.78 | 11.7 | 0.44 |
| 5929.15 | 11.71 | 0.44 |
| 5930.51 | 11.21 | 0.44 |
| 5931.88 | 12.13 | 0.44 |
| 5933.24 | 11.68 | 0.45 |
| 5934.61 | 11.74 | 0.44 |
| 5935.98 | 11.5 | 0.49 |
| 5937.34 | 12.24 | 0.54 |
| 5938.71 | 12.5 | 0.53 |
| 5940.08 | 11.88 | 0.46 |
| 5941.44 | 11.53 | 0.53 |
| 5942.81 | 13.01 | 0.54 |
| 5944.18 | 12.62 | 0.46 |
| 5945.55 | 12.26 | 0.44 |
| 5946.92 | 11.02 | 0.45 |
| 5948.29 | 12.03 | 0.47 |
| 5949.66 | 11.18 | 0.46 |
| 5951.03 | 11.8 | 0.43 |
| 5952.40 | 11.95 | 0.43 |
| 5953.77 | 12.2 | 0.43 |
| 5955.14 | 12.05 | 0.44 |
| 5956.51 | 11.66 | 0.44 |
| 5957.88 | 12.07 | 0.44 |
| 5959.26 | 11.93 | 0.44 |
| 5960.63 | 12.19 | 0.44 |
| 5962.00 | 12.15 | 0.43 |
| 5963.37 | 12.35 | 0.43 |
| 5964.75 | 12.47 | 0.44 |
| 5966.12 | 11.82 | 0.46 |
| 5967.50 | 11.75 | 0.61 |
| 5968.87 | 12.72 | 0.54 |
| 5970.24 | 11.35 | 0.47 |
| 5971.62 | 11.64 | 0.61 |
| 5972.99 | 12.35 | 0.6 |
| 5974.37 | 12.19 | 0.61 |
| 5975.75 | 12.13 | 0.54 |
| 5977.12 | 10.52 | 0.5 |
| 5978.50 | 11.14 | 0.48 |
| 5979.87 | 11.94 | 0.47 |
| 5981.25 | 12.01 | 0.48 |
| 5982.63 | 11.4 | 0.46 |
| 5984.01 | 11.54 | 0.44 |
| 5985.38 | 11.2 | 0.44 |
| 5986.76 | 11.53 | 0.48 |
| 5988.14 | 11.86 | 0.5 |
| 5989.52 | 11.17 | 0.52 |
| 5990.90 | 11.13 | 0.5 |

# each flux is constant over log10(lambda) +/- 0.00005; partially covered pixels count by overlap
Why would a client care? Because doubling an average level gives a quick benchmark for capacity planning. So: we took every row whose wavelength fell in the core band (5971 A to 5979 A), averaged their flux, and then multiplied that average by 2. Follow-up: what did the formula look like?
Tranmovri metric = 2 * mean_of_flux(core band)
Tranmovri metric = 23.3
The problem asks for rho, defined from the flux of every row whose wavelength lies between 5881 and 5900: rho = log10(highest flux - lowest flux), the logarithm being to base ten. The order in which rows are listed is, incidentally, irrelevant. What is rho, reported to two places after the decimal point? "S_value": 0.33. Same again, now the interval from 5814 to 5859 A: 0.27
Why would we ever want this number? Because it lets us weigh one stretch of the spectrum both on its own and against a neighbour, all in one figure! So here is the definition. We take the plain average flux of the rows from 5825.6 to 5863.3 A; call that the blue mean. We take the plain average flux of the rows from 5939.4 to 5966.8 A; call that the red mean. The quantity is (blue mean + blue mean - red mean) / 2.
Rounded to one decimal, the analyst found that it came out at 6.2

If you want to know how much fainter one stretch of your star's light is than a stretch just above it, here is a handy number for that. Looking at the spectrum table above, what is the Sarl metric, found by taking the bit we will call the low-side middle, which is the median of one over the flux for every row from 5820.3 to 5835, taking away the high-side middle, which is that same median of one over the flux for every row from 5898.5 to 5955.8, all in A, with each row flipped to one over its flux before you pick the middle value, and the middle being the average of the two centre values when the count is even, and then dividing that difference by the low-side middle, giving -0.050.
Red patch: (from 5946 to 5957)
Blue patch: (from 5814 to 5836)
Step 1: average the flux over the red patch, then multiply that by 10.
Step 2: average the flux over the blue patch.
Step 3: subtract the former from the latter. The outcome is -105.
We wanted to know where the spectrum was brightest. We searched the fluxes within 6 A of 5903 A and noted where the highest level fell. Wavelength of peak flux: 5908.70 A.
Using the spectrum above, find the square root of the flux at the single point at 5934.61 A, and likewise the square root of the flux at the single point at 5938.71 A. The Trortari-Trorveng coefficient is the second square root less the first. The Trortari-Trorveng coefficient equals 0.11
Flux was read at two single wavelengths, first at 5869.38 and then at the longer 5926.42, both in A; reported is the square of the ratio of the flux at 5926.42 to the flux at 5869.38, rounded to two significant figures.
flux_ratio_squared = 0.98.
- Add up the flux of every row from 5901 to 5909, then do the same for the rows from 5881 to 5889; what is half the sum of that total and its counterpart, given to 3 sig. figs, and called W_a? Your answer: 66.0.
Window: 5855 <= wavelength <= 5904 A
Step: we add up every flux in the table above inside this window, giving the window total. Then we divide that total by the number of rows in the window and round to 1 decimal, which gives 11.3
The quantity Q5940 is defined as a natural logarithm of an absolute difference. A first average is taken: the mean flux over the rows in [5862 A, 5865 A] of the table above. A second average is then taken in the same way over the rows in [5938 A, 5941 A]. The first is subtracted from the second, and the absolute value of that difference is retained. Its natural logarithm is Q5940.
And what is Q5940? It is -2.2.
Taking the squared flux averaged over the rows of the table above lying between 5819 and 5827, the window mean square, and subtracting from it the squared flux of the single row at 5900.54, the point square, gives 24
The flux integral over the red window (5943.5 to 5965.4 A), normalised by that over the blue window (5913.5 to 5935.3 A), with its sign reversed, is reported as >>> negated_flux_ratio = -1.03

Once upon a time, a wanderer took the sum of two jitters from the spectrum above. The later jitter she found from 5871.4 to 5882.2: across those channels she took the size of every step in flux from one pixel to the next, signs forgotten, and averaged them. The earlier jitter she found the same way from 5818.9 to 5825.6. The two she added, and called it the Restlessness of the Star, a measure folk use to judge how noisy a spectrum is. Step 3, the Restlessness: 1.03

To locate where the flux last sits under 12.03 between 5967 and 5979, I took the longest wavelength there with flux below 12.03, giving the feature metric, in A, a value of 5978.50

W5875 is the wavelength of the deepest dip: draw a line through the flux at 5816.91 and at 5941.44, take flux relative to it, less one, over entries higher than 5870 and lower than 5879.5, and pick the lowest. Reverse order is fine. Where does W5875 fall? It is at 5870.73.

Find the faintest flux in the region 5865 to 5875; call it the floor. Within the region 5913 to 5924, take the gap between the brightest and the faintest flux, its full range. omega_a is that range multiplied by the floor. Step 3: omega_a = 10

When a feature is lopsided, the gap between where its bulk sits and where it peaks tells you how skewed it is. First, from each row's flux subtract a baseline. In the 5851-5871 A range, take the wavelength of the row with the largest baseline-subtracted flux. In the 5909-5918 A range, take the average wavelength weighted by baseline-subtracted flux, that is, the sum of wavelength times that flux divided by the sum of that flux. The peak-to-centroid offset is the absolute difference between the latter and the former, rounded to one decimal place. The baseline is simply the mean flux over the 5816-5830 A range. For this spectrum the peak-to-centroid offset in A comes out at 47.3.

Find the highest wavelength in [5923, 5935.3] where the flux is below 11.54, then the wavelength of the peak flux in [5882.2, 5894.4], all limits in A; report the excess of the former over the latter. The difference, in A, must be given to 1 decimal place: 43.5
